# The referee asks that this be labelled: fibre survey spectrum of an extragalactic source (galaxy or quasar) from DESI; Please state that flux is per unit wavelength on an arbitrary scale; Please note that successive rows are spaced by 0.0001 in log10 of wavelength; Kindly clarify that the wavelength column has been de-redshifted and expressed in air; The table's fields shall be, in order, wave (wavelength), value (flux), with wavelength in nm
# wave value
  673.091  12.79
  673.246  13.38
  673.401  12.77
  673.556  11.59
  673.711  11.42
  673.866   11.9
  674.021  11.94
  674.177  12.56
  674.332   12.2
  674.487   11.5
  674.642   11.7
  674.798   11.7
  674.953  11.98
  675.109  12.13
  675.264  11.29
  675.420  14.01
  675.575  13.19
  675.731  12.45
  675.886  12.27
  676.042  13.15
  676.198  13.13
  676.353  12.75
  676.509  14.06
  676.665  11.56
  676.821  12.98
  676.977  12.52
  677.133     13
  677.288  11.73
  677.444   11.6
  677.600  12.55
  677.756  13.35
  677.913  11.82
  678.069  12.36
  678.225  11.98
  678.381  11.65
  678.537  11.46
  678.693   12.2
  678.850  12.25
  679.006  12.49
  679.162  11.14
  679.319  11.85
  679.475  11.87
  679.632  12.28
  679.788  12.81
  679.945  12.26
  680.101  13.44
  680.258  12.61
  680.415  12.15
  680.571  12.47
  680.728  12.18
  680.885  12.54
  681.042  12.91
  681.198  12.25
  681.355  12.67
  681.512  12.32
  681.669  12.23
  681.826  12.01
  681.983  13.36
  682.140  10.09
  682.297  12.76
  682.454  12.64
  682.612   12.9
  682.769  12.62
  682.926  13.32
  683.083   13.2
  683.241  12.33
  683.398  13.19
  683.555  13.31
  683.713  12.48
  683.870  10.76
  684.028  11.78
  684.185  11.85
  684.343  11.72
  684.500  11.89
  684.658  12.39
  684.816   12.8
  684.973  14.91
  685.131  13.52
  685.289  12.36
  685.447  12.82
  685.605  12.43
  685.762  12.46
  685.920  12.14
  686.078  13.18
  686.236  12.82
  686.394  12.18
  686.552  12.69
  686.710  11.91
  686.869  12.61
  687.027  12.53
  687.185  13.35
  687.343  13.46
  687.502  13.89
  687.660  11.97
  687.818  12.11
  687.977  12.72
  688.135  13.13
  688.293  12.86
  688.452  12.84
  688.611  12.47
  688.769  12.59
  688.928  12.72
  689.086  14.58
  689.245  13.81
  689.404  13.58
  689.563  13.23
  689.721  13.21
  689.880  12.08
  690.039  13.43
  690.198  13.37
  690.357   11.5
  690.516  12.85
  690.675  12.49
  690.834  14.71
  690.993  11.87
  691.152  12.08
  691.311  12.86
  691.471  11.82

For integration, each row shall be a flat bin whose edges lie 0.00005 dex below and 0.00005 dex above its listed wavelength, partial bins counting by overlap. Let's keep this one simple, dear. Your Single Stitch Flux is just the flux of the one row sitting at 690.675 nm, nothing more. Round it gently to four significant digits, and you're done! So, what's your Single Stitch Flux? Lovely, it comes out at 12.49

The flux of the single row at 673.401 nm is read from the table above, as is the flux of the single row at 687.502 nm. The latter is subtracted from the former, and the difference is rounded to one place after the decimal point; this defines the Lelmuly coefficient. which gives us -1.1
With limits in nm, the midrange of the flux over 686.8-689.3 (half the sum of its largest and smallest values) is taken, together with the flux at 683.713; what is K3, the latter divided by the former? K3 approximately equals 0.94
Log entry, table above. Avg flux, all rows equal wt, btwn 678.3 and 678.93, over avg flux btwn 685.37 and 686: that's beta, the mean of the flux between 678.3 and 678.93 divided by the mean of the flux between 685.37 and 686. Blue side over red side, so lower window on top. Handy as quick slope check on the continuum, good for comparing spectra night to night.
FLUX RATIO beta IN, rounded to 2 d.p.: 0.95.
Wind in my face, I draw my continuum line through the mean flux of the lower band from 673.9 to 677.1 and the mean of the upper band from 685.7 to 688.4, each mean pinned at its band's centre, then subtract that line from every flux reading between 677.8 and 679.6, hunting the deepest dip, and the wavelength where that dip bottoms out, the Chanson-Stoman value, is 679.162 nm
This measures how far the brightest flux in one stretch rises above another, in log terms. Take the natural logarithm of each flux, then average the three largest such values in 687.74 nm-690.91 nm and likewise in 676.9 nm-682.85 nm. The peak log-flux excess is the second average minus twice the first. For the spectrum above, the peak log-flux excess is -2.74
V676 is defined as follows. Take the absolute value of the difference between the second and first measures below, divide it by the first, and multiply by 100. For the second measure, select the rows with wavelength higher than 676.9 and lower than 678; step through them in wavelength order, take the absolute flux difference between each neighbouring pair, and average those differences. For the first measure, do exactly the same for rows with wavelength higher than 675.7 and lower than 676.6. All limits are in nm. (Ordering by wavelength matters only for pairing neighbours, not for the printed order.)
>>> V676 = 55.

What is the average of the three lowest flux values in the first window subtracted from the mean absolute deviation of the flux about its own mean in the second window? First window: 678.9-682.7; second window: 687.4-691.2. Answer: -10.4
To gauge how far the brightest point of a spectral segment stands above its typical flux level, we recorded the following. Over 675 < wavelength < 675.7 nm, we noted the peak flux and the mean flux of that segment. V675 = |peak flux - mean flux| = 1.4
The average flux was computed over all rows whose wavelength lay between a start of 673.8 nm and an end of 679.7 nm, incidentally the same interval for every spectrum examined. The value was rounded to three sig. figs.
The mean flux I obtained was 12.3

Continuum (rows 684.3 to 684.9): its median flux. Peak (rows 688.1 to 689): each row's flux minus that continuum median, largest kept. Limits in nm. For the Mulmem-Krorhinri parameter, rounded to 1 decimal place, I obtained 1.0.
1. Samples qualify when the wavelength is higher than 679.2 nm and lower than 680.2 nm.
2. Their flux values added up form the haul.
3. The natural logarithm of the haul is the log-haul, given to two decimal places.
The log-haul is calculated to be 4.31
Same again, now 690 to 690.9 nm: 4.36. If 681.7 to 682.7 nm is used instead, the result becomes 4.30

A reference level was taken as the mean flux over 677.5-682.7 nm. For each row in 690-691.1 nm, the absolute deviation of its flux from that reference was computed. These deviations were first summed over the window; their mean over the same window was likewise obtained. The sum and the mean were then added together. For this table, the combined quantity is 7.5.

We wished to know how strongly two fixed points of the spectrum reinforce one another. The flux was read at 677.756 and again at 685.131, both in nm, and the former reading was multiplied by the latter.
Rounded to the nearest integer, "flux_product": 180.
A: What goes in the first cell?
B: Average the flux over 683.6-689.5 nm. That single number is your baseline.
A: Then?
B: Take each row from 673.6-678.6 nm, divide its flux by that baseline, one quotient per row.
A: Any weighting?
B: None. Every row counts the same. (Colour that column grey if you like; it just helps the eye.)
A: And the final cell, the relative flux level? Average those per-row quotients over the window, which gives 0.968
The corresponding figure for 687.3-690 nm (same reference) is 1.024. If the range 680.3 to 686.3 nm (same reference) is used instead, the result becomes 0.985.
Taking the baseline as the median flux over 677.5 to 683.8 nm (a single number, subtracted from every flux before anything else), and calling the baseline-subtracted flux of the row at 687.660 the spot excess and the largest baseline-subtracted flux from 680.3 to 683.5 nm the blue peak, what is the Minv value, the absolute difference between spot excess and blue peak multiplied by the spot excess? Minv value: -0.62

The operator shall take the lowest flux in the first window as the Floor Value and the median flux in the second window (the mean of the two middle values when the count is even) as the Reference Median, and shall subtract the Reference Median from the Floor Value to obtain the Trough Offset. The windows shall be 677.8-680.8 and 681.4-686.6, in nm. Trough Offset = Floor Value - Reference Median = -1.3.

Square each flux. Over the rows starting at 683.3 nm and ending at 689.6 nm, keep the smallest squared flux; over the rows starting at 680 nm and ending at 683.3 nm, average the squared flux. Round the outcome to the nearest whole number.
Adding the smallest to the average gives 273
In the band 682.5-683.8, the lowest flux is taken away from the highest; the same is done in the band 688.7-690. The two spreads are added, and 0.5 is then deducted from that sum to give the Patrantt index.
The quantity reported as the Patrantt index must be 3.0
